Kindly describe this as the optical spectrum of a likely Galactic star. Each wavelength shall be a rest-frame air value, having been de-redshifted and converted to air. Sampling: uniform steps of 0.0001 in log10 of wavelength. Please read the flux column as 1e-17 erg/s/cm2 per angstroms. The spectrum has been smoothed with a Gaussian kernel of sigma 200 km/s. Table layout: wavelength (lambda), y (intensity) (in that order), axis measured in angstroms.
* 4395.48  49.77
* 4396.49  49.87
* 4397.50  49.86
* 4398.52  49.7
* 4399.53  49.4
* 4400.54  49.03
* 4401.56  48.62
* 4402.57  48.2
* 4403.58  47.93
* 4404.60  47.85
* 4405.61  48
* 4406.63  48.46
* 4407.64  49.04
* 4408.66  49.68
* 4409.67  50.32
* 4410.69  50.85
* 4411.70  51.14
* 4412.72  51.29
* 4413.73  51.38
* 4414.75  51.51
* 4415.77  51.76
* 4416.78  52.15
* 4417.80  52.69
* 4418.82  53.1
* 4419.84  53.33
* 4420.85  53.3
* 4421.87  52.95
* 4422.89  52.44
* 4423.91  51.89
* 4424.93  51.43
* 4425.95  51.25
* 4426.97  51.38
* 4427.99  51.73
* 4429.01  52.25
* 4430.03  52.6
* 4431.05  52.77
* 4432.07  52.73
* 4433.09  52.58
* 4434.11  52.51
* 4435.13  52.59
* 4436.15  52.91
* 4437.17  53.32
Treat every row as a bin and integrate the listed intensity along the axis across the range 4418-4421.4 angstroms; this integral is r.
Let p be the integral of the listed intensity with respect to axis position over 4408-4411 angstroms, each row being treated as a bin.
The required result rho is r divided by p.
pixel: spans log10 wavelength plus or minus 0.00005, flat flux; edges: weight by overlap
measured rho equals 1.20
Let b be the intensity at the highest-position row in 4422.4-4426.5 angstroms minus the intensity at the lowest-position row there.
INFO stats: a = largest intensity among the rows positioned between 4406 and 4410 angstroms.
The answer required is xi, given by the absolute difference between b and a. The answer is 51.5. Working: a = 50.32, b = -1.2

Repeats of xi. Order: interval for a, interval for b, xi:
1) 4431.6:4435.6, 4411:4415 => 52.4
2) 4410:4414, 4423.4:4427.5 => 51.9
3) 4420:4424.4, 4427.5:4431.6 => 52.3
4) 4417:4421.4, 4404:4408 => 52.1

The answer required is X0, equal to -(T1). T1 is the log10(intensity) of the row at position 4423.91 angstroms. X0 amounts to -1.72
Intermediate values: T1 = 1.72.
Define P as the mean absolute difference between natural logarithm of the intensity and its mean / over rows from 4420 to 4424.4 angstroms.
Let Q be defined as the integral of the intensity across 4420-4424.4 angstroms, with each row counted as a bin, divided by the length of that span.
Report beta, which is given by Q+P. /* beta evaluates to 52.7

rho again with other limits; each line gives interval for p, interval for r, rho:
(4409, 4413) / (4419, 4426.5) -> 1.93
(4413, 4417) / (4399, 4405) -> 1.41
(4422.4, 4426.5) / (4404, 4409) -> 1.14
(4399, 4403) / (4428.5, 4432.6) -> 1.10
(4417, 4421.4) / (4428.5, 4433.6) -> 1.15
